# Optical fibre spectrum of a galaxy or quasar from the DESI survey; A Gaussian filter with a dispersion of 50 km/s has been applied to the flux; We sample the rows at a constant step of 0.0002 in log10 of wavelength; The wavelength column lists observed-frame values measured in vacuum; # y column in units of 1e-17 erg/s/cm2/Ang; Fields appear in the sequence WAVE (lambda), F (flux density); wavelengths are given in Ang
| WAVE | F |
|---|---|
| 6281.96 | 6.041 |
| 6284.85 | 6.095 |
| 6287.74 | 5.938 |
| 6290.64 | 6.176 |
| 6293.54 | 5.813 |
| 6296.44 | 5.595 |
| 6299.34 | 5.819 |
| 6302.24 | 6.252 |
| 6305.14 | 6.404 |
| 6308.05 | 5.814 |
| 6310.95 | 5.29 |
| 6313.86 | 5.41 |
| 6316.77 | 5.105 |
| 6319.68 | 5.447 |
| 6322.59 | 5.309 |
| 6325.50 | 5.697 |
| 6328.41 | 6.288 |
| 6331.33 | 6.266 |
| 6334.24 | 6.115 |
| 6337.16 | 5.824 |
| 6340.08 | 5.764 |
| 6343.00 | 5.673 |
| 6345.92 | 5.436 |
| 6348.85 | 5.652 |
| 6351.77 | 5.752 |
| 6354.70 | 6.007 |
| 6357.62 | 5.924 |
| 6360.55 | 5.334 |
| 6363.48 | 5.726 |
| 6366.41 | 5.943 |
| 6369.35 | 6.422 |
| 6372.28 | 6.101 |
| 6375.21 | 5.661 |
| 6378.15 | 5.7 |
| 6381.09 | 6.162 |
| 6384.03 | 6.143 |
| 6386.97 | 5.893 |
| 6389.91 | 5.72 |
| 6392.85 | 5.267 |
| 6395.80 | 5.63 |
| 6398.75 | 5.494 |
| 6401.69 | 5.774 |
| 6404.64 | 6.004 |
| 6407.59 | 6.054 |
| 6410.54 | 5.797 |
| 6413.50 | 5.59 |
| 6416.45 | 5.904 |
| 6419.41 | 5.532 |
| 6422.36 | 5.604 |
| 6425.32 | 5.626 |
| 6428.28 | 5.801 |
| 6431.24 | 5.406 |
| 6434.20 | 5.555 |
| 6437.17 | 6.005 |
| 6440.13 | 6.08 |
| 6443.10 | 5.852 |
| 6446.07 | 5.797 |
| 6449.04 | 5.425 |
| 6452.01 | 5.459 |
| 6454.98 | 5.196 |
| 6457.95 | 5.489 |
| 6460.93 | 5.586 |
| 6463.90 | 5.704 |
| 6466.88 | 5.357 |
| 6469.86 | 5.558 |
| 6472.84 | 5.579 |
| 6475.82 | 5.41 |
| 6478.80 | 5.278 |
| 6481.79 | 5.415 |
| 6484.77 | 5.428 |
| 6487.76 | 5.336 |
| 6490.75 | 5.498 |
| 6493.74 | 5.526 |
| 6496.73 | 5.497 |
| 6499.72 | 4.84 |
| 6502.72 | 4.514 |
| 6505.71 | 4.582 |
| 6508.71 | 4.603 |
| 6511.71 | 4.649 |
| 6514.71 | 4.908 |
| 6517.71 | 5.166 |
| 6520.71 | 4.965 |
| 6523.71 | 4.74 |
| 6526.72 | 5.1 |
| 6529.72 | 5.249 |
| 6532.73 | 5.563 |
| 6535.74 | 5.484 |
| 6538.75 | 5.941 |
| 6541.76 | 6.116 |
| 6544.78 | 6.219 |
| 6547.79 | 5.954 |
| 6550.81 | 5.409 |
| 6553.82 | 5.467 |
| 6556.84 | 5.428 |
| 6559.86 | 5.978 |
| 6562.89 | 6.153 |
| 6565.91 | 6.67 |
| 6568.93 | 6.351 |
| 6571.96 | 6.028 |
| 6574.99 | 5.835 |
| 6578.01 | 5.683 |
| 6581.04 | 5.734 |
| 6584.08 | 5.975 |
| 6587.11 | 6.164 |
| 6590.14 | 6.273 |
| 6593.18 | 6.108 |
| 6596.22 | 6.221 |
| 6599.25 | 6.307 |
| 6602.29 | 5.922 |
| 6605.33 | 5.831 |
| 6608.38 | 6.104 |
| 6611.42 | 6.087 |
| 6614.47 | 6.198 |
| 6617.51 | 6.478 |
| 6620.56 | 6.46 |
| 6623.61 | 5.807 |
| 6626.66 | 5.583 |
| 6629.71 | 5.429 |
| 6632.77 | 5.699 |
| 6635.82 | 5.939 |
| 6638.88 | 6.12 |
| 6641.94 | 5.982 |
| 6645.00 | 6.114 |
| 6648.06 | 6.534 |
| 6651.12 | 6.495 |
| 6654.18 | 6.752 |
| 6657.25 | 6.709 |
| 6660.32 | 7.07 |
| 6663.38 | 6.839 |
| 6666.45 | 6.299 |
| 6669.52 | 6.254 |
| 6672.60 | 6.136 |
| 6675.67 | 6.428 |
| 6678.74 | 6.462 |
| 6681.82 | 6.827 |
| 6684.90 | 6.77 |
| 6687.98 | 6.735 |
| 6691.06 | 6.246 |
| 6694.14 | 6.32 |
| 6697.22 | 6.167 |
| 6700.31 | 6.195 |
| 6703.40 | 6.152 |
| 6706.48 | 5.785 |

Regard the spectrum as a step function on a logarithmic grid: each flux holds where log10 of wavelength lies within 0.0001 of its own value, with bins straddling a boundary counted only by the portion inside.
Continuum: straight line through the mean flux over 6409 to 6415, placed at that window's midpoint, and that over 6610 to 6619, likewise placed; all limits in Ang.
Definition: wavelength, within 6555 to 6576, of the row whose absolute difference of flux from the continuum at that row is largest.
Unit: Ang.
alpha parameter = 6556.84 Ang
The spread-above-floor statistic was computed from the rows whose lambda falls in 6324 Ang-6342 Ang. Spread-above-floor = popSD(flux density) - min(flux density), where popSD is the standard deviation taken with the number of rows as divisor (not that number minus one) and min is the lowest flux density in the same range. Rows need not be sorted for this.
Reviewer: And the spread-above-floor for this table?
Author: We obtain -5.46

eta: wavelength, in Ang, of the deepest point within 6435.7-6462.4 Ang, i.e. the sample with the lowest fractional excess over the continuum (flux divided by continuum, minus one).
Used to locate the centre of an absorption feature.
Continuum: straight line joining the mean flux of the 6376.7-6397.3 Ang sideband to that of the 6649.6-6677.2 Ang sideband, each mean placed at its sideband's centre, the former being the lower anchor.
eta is 6454.98 Ang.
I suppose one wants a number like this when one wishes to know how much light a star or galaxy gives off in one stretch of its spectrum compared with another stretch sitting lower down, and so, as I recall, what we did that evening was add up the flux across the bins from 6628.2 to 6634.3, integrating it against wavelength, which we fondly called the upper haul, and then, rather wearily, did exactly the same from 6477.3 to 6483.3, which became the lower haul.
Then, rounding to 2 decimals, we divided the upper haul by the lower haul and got 1.06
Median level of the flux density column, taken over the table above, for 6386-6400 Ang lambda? 5.6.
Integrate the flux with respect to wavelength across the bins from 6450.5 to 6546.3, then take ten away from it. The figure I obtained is 499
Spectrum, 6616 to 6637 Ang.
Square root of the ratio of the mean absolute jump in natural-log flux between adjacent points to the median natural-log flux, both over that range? 0.159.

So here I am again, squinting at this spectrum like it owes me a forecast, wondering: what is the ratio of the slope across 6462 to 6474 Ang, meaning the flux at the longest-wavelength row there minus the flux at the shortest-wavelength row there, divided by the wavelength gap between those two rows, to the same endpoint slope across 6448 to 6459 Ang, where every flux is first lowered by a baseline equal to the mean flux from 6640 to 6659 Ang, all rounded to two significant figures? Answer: -1.9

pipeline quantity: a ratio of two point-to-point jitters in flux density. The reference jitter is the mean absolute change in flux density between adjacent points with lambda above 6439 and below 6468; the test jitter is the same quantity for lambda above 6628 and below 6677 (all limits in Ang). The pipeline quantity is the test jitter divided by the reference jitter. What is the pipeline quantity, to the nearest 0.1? 1.1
